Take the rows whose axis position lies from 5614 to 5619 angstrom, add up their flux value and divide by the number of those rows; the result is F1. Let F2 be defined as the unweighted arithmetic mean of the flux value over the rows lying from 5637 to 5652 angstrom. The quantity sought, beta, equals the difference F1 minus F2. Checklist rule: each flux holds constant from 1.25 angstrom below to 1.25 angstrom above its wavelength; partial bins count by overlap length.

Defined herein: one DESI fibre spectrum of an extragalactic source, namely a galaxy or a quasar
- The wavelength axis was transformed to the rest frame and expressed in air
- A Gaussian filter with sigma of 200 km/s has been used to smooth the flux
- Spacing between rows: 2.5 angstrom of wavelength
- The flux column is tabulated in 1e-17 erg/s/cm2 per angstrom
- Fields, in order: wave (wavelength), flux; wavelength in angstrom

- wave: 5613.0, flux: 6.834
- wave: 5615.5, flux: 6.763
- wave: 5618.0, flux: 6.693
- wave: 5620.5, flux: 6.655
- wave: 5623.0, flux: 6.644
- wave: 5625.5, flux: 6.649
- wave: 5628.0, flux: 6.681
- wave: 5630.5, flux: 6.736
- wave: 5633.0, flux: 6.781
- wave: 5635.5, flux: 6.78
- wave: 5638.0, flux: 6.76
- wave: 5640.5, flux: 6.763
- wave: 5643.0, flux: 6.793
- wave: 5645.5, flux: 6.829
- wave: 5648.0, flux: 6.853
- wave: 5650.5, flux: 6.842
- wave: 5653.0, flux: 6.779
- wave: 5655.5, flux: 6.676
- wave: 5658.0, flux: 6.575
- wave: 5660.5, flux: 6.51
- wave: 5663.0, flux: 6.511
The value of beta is -0.08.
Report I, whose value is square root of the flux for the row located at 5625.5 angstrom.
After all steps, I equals 2.579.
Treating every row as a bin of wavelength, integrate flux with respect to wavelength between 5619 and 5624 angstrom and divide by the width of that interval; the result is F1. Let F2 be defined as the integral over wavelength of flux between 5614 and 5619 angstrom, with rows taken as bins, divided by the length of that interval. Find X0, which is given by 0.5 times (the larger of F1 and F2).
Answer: 3.37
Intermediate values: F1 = 6.65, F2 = 6.74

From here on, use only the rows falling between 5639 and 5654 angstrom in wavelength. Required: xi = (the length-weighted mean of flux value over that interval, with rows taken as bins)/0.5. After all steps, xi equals 13.6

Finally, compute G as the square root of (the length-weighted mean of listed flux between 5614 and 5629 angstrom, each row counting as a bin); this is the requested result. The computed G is 2.59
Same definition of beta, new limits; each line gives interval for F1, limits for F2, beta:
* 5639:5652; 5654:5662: 0.23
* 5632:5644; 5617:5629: 0.11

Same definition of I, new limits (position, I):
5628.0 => 2.585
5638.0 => 2.600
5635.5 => 2.604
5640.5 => 2.601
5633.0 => 2.604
